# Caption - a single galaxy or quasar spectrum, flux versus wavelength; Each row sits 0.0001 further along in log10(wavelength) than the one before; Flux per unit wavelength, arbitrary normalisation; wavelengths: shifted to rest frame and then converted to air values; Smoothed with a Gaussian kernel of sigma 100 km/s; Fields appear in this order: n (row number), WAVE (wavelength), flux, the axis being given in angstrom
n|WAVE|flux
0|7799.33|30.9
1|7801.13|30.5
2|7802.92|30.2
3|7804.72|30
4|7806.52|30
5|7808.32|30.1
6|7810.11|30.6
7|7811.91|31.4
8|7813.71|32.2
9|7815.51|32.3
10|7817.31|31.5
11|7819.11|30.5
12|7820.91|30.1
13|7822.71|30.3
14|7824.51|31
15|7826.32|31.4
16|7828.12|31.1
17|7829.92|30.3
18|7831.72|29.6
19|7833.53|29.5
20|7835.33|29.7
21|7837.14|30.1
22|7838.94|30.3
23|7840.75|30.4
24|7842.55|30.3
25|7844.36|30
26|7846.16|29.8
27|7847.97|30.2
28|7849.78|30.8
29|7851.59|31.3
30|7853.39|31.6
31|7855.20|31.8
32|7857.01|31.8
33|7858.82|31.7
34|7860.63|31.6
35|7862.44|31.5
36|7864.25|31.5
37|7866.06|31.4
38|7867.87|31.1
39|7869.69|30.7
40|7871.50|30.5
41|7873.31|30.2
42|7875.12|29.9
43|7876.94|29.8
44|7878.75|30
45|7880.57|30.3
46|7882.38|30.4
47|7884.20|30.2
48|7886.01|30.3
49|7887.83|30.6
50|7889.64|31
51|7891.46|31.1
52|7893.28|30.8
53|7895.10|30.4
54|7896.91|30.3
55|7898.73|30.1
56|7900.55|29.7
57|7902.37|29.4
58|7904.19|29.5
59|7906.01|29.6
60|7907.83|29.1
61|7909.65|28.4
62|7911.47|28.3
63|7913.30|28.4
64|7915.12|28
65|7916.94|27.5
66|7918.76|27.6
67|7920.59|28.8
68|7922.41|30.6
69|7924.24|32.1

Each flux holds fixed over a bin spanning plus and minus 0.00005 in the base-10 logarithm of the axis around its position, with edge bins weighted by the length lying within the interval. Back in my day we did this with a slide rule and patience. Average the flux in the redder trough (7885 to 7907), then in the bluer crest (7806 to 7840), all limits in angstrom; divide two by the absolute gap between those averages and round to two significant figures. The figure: 5.0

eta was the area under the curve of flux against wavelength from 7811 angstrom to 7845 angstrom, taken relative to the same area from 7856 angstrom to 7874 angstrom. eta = 1.9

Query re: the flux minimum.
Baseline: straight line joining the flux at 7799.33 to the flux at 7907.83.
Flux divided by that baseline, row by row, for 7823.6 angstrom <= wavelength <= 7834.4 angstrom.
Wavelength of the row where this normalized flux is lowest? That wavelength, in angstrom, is 7833.53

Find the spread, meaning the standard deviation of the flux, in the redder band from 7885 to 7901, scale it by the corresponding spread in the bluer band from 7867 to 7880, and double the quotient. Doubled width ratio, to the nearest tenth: 1.9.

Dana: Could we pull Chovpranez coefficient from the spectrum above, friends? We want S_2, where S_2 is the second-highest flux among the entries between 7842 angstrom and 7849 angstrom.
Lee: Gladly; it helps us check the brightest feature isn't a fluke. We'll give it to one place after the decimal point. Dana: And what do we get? 30.2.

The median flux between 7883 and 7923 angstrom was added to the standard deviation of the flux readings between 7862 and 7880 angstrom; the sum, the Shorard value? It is 30.3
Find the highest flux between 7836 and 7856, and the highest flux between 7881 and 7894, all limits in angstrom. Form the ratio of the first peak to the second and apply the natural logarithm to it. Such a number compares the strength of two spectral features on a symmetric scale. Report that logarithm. 0.022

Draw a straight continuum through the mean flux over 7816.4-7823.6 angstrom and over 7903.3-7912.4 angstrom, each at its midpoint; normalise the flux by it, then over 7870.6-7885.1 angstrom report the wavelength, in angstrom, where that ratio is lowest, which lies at 7876.94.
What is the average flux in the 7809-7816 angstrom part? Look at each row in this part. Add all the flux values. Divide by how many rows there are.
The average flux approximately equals 31.6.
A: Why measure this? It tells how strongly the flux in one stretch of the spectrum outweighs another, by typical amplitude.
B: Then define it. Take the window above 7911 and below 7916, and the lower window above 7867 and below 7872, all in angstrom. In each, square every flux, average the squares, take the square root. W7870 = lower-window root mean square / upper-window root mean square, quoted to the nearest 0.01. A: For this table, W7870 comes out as 1.09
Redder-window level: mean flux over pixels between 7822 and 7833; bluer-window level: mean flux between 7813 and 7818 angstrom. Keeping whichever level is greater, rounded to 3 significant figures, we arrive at 32.0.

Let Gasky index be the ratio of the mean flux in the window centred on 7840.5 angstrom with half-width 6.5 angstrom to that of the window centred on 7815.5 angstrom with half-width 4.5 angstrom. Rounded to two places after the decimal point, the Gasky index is 0.95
